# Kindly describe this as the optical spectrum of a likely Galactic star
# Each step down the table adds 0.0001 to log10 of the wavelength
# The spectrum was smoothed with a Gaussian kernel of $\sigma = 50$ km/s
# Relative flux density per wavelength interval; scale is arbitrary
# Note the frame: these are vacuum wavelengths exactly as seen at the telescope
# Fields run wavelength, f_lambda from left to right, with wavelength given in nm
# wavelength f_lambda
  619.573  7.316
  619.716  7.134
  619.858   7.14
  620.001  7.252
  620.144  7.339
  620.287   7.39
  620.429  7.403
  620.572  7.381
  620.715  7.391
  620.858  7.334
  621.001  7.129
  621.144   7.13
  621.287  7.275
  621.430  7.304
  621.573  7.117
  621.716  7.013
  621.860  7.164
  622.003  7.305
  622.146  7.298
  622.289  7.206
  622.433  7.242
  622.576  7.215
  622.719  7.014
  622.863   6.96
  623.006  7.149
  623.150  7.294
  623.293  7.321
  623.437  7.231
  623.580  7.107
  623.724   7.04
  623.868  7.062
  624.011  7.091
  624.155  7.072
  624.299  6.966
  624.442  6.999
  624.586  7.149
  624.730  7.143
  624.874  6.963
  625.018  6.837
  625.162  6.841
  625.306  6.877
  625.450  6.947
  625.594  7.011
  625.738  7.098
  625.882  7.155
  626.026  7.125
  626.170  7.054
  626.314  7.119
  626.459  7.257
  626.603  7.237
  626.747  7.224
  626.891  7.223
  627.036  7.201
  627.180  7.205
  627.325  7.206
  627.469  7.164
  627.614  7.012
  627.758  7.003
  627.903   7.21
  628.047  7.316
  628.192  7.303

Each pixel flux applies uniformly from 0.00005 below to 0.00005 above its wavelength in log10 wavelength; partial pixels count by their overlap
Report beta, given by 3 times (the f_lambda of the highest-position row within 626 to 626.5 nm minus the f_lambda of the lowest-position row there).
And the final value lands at 0.4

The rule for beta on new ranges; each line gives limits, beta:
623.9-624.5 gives -0.3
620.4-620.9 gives -0.2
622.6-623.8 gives 0.1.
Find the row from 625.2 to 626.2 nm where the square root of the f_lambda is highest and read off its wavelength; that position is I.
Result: 625.882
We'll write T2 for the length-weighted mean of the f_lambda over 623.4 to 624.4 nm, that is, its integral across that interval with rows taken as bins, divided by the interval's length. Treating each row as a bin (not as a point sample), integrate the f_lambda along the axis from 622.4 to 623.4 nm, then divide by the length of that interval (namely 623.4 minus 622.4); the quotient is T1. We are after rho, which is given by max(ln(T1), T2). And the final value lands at 7.08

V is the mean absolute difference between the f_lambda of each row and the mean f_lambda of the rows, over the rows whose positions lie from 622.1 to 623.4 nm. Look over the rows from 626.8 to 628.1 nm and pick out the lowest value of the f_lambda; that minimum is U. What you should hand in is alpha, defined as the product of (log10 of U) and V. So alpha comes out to 0.083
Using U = 7.003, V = 0.099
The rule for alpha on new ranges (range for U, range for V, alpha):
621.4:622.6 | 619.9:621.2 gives 0.076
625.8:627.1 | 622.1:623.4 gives 0.084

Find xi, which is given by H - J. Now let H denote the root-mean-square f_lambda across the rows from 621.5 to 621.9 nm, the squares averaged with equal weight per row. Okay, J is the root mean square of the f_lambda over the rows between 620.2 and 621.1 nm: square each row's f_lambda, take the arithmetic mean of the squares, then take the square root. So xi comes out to -0.24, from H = 7.10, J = 7.34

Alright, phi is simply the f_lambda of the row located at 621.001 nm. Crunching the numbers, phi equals 7.129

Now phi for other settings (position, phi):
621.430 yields 7.304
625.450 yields 6.947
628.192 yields 7.303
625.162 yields 6.841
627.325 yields 7.206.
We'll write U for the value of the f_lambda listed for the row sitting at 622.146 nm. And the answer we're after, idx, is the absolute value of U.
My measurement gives 7.30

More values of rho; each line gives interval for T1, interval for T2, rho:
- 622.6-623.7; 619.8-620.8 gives 7.33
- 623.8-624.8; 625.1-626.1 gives 7.01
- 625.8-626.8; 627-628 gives 7.15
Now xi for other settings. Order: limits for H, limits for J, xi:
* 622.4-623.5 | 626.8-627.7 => 0.01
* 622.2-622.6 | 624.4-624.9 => 0.16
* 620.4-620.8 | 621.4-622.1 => 0.21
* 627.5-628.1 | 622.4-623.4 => -0.04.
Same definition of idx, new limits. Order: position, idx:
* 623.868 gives 7.06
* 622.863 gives 6.96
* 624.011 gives 7.09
